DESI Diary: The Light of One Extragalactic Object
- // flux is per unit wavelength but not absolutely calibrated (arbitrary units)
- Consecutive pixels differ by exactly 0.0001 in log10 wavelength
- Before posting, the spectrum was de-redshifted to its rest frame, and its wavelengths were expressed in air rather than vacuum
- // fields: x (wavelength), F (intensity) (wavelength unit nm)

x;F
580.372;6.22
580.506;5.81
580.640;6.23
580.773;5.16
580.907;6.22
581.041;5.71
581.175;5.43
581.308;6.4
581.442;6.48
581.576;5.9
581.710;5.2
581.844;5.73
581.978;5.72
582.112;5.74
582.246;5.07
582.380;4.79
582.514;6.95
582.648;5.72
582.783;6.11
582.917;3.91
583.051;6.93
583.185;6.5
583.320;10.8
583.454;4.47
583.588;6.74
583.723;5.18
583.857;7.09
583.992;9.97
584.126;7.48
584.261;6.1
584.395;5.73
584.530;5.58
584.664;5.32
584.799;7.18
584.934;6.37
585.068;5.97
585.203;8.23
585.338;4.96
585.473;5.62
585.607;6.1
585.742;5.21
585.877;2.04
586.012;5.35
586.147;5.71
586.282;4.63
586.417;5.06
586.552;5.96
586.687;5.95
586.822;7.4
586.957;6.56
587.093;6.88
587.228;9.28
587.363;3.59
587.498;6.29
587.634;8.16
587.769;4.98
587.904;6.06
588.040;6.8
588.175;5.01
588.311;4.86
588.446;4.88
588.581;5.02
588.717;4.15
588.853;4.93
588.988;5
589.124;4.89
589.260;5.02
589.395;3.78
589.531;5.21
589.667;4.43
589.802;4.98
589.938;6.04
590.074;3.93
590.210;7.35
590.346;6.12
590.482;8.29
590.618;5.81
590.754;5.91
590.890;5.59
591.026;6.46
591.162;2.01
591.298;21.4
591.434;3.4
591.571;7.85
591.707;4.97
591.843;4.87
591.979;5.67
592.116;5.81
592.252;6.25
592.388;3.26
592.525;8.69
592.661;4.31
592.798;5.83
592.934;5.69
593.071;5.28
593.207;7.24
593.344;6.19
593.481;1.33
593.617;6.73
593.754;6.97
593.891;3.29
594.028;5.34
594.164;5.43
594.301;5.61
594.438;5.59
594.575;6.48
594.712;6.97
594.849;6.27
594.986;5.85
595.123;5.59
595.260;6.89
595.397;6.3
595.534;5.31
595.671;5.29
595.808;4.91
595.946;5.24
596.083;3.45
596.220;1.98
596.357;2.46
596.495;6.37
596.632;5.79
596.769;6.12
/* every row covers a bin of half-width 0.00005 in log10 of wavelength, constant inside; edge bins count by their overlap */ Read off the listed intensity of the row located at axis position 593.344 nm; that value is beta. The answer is 6.19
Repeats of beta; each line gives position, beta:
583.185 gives 6.5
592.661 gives 4.31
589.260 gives 5.02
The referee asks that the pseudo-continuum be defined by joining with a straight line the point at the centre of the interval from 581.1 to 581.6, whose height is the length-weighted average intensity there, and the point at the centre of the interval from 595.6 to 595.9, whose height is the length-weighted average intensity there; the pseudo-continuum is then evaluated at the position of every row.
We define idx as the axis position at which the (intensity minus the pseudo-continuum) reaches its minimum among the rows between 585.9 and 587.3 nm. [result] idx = 586.282 nm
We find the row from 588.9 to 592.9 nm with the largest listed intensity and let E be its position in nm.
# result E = 591.298 nm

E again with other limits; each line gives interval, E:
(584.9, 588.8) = 587.228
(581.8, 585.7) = 583.320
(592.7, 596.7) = 593.207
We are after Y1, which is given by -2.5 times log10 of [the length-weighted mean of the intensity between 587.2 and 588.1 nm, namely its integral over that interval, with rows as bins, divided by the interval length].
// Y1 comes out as -2.00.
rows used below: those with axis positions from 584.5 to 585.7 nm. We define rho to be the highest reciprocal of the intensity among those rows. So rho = 0.20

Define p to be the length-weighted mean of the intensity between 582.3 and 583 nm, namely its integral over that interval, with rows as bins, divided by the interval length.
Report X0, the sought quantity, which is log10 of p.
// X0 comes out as 0.74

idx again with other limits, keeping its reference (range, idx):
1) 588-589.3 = 588.717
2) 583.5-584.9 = 583.723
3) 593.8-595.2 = 593.891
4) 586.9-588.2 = 587.363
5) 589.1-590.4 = 589.395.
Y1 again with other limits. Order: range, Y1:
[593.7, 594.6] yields -1.84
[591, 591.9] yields -2.17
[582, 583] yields -1.85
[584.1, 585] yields -1.98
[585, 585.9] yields -1.87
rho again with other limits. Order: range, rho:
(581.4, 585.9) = 0.49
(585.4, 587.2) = 0.49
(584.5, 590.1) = 0.49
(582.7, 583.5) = 0.26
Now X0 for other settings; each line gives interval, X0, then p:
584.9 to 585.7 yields 0.79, 6.2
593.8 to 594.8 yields 0.75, 5.6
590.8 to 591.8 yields 0.86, 7.3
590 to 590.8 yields 0.80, 6.2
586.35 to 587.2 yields 0.81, 6.4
